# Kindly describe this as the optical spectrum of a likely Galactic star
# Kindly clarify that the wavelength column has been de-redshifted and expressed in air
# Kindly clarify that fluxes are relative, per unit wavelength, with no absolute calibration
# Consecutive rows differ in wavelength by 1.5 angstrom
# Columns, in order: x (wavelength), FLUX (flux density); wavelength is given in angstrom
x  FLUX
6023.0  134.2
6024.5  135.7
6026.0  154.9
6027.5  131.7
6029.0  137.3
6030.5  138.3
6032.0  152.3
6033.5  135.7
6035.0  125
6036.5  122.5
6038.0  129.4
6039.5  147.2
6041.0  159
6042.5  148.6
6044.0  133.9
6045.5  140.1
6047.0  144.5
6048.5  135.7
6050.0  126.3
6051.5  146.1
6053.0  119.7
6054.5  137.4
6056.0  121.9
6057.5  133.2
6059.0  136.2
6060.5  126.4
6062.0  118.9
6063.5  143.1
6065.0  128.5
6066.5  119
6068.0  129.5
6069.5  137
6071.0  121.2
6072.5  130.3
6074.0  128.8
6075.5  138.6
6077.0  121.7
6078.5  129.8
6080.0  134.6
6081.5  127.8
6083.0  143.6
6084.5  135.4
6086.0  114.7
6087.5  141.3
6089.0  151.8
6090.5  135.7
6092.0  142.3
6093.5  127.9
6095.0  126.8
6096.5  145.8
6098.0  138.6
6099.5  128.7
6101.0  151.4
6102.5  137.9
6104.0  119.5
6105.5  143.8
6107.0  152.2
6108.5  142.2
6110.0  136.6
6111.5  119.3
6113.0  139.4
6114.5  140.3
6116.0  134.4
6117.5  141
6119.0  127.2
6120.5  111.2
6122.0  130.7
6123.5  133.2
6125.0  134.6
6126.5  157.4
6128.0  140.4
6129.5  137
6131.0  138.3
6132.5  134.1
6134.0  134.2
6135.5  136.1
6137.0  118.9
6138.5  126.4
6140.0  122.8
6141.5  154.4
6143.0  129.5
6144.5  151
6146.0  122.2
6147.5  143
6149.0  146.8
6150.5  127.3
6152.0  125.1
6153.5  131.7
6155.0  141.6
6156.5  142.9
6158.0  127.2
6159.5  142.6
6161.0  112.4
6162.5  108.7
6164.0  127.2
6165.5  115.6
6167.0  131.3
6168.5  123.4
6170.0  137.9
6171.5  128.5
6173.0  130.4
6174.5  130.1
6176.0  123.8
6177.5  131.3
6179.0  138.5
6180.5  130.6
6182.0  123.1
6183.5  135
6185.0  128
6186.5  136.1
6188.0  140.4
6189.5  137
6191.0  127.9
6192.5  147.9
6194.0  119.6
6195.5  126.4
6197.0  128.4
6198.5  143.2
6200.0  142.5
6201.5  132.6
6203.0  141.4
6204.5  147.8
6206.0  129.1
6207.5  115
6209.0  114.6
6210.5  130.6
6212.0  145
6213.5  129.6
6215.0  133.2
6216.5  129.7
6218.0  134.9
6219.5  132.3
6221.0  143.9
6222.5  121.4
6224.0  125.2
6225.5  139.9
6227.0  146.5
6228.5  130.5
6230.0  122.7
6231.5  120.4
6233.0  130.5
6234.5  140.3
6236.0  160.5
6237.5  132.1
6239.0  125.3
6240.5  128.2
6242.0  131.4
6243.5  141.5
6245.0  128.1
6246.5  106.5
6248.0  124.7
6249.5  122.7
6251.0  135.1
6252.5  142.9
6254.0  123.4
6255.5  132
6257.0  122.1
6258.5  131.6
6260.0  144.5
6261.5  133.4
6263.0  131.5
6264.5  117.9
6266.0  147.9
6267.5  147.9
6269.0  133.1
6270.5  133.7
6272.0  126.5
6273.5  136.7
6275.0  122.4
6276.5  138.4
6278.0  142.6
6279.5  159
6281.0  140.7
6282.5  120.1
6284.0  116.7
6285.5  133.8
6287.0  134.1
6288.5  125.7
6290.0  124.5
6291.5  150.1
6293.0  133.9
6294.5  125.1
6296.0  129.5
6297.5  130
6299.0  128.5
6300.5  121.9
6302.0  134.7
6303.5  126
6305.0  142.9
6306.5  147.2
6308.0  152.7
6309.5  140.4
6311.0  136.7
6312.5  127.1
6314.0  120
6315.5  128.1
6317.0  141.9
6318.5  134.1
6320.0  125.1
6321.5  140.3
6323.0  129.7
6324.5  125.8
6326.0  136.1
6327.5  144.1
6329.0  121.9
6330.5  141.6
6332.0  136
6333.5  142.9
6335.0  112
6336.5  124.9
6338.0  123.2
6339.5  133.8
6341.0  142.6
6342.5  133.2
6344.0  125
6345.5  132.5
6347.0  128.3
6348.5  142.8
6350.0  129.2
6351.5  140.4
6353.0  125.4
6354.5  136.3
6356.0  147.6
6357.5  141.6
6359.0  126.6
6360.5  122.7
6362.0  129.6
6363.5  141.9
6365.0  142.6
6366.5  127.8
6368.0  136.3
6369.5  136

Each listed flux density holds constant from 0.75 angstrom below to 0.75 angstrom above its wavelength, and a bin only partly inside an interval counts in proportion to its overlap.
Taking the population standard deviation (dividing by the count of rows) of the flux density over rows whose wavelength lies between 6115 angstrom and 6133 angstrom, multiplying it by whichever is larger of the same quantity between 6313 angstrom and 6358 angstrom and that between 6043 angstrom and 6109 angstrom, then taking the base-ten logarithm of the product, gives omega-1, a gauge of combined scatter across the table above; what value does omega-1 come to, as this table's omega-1 1.99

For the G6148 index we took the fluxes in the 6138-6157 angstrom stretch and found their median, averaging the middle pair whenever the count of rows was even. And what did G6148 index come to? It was 132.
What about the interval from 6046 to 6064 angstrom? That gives 134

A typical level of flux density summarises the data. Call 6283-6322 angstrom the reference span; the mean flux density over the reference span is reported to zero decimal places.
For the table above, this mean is 133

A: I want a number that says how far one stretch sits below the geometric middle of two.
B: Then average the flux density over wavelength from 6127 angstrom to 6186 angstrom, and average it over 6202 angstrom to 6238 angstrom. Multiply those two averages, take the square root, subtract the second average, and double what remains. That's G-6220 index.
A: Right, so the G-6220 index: -2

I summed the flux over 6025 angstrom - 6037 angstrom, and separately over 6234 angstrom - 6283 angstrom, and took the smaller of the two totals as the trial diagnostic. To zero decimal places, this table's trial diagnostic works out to 1098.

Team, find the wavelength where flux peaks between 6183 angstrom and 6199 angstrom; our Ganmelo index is 6192.5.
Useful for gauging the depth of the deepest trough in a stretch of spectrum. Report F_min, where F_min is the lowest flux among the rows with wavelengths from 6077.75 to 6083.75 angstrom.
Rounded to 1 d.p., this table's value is 127.8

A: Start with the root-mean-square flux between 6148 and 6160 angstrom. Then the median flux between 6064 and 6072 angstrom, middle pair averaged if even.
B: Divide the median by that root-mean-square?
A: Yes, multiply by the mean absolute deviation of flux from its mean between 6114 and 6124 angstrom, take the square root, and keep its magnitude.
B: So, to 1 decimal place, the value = 2.6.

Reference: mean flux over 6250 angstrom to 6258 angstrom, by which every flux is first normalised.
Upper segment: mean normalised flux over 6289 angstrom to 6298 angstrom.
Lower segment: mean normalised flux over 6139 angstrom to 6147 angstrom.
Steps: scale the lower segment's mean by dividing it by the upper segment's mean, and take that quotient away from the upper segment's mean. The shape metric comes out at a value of -0.02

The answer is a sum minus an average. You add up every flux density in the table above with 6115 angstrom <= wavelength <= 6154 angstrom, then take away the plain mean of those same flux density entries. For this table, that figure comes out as 3355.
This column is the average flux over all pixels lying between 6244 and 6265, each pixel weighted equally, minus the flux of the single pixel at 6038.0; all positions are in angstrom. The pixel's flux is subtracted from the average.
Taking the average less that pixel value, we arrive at -1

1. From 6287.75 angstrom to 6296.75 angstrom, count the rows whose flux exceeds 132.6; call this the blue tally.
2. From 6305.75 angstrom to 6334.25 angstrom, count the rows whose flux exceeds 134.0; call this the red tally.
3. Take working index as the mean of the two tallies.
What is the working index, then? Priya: 7.0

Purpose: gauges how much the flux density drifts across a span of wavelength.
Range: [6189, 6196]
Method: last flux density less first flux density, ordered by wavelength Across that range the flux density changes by -11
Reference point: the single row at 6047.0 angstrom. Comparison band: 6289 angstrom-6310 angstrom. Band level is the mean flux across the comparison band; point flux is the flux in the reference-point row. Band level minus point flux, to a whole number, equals -10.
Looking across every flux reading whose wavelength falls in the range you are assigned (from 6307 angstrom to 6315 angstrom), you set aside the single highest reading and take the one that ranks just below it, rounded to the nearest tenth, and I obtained 140.4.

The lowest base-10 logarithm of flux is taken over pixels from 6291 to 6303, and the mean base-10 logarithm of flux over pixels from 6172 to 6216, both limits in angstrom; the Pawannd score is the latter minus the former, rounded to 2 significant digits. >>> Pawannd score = 0.035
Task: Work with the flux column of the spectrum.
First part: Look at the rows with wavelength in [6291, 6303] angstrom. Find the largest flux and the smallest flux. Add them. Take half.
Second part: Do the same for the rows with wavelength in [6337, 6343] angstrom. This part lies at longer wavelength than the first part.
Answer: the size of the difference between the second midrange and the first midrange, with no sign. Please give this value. 3.1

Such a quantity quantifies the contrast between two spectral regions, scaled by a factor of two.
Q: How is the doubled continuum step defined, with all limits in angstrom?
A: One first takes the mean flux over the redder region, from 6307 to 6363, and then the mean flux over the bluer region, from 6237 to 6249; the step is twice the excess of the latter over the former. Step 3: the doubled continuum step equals -12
